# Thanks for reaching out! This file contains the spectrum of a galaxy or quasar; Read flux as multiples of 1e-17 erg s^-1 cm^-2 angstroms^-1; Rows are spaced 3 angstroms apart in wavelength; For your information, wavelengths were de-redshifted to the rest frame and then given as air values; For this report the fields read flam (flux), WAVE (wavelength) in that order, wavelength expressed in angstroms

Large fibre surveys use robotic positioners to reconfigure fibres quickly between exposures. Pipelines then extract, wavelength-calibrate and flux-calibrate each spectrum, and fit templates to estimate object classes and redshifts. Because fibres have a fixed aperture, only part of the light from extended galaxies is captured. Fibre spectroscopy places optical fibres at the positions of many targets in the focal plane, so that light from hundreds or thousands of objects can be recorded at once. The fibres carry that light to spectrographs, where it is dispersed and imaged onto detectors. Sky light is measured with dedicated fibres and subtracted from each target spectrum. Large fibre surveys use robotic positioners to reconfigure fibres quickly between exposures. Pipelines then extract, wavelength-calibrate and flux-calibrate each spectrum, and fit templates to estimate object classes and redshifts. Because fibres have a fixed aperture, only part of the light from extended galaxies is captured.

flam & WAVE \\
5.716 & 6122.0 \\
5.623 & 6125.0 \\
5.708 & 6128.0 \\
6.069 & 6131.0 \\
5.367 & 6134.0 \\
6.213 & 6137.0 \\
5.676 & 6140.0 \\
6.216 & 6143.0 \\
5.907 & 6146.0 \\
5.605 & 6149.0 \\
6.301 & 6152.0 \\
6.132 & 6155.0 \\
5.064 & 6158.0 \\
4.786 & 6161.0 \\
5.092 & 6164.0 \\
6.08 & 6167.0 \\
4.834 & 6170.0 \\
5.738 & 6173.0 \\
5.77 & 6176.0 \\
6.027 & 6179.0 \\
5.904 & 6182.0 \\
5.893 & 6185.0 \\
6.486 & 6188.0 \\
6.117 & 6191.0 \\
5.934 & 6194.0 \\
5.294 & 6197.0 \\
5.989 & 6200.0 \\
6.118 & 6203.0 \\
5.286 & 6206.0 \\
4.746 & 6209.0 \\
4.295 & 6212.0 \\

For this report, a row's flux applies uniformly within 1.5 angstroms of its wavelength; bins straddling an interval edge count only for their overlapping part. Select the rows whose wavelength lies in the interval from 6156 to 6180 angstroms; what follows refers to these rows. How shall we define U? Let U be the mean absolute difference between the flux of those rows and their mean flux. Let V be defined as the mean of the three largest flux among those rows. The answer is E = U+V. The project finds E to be 6.44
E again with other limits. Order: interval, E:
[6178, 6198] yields 6.43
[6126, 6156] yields 6.51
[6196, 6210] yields 6.25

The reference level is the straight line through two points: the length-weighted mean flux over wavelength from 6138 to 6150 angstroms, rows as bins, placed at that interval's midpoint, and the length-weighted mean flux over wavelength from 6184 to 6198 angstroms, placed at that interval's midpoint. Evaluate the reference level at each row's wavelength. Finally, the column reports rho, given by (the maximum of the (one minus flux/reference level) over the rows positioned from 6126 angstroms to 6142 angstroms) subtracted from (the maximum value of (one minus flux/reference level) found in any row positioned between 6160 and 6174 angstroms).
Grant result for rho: 0.11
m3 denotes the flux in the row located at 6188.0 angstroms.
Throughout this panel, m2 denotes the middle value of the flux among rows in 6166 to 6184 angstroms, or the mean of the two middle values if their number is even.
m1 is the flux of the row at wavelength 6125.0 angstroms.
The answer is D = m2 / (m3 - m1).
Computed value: 7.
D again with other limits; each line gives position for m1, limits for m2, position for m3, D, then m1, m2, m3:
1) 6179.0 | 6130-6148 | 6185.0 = -45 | 6.027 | 5.99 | 5.893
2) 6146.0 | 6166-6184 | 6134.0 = -11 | 5.907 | 5.84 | 5.367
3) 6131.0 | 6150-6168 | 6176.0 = -19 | 6.069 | 5.59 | 5.77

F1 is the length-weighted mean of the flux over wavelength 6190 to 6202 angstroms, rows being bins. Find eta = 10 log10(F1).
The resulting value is 7.66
